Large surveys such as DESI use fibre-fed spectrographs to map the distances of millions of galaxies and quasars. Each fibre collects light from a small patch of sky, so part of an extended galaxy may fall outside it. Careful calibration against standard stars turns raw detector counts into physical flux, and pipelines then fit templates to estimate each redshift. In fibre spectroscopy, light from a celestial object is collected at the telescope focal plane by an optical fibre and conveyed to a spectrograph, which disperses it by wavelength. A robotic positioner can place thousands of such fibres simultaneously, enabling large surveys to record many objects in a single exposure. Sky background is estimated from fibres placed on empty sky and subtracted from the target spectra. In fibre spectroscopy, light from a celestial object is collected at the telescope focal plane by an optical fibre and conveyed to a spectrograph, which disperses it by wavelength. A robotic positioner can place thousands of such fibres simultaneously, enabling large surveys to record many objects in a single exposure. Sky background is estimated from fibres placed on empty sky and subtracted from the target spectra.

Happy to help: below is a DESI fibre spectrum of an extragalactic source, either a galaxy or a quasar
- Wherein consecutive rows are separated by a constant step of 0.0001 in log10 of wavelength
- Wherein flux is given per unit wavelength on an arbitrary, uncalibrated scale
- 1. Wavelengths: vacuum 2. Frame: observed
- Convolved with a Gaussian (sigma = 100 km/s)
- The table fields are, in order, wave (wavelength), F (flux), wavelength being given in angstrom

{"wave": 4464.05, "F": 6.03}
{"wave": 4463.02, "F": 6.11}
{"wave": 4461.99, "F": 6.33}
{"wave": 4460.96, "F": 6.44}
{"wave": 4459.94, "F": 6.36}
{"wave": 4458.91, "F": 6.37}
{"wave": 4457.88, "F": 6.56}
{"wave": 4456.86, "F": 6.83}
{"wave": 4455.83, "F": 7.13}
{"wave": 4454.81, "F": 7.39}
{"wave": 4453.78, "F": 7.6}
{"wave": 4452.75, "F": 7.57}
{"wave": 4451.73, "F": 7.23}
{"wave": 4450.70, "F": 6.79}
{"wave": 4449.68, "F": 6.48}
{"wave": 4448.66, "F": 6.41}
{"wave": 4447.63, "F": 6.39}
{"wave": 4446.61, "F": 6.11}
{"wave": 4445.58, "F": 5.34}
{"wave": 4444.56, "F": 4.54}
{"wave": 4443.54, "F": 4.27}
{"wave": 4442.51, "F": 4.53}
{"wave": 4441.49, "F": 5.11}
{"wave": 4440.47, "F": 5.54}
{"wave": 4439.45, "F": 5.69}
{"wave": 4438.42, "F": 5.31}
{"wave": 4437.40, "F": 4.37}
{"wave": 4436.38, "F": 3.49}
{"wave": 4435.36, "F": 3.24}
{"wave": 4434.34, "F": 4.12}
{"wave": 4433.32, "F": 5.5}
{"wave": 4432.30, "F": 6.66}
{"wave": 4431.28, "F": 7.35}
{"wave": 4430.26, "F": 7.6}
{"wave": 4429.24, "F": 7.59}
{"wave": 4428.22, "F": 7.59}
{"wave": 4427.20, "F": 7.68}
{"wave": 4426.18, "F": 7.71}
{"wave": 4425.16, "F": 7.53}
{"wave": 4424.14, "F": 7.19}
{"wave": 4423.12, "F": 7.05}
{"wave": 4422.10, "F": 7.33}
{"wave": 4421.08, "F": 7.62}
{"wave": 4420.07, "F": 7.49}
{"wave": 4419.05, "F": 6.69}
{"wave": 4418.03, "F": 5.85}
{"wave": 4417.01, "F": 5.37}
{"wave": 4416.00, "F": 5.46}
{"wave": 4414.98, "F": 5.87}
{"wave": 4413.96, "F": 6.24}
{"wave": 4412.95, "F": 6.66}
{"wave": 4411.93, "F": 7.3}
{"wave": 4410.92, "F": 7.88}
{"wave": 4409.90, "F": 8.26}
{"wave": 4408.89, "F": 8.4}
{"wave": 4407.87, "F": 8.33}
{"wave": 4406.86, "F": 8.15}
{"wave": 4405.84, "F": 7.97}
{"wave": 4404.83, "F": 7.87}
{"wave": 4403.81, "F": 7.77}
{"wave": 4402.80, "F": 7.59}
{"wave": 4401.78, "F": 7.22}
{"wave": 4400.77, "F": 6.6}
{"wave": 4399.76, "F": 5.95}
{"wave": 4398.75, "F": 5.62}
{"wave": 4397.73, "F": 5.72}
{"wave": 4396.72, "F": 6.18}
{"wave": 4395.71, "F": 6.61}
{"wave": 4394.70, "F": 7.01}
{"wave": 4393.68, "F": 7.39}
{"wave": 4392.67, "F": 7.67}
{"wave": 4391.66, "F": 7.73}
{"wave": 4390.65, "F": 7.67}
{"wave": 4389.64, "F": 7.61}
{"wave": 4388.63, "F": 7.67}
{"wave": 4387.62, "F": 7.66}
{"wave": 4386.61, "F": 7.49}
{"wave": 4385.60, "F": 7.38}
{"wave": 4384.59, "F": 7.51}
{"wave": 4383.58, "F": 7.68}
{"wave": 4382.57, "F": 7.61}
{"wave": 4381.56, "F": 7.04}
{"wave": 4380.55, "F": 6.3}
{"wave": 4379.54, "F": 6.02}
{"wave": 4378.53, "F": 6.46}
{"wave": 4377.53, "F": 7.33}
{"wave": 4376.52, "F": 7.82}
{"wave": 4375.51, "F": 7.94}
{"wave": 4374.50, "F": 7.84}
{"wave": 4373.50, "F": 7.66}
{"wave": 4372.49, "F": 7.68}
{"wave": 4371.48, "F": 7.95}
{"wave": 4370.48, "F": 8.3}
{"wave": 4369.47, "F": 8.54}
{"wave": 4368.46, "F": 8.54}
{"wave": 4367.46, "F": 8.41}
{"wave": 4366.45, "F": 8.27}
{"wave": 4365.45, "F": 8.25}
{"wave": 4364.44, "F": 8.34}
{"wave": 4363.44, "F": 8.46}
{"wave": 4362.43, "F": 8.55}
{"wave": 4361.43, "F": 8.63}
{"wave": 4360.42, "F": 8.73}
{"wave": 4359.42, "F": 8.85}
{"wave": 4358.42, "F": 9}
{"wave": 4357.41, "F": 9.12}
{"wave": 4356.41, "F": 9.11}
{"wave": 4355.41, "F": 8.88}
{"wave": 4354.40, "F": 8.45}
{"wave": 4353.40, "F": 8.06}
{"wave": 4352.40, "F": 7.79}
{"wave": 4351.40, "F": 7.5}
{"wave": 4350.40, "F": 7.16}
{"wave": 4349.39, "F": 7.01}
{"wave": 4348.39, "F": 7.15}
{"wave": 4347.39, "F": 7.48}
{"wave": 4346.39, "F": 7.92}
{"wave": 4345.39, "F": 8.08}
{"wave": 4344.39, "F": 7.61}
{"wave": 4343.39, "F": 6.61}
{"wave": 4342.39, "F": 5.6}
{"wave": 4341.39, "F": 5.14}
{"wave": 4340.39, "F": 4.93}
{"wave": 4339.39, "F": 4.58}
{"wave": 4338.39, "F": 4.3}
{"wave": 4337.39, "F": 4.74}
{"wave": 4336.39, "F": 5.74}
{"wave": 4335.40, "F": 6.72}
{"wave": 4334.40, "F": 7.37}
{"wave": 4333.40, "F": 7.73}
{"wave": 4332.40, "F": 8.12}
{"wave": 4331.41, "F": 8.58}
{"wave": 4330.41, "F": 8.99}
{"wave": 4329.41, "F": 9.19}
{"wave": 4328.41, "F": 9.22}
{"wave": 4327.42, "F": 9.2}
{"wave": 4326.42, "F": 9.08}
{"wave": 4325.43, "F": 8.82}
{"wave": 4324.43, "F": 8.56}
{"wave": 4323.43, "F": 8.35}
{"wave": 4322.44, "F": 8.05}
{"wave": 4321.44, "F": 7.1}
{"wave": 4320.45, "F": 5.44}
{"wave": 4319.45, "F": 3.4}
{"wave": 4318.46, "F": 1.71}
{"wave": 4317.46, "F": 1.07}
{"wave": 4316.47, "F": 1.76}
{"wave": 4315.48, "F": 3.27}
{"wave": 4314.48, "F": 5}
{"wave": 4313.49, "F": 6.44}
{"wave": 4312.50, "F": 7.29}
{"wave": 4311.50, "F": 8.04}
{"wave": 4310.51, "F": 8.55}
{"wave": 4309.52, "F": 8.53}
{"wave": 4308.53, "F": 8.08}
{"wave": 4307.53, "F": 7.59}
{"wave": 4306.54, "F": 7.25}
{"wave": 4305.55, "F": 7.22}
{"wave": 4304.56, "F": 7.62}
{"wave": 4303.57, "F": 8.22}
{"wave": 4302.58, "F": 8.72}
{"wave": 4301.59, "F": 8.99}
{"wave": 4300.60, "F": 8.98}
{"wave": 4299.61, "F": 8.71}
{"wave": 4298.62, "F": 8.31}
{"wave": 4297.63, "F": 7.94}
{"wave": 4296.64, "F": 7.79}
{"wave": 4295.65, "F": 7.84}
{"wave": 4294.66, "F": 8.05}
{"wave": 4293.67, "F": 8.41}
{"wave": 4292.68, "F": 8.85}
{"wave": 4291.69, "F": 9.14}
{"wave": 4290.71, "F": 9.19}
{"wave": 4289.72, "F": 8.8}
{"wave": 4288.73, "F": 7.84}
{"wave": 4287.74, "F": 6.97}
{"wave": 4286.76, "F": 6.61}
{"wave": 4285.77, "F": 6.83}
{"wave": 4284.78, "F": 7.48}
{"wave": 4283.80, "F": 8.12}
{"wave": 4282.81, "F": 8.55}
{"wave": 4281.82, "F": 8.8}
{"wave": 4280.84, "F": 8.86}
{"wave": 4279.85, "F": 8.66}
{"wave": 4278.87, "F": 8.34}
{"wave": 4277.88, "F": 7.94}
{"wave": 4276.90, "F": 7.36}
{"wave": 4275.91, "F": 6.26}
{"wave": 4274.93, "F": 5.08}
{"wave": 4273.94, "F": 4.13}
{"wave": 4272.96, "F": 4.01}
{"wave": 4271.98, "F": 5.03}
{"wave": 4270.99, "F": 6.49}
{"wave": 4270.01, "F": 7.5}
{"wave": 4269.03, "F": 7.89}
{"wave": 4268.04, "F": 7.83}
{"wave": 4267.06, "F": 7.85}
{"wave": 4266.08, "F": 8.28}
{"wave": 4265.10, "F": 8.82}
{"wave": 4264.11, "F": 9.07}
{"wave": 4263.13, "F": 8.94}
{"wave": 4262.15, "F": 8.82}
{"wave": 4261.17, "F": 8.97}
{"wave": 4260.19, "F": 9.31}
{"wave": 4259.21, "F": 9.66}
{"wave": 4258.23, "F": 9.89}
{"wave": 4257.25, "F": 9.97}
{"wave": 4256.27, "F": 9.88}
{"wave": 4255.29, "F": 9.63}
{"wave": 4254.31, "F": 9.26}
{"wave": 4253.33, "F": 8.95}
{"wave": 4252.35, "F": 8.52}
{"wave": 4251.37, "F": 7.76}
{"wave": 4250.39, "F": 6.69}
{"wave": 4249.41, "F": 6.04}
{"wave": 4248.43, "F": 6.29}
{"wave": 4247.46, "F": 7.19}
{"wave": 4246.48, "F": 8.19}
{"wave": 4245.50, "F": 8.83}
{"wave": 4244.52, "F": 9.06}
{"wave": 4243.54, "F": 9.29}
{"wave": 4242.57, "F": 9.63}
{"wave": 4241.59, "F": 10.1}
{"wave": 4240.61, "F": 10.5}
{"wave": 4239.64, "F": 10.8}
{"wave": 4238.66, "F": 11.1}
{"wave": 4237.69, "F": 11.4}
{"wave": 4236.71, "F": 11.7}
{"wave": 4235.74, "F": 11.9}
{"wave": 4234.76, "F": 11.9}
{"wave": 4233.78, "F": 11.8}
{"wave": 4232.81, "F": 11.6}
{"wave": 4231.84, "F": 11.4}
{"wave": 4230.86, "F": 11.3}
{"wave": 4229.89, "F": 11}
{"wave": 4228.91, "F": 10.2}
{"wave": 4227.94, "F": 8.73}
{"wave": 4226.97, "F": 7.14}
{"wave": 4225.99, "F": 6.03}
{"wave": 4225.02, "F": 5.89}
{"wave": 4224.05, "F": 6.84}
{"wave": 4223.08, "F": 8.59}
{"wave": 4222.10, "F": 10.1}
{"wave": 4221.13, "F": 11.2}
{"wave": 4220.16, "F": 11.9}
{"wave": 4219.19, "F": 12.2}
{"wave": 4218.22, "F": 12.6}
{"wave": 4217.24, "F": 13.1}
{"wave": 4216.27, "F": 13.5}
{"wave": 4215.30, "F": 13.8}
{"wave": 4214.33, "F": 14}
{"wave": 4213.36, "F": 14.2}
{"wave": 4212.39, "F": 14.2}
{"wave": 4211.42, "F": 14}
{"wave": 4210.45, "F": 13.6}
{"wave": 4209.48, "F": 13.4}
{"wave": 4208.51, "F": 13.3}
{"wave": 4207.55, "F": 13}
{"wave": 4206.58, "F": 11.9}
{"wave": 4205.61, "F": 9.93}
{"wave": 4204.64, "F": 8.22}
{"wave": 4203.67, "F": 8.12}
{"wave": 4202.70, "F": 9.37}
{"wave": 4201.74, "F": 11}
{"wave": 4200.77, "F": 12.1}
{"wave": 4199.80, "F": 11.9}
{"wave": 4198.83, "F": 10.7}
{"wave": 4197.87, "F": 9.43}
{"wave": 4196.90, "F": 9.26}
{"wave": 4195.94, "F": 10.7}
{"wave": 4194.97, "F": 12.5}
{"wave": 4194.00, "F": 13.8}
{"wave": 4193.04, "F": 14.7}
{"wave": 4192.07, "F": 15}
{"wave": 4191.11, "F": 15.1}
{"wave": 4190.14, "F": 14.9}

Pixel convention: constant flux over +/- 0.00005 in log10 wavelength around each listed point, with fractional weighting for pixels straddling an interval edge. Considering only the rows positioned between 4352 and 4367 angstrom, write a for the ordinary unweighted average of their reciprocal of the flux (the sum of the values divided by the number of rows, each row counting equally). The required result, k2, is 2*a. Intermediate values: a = 0.117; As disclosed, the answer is 0.23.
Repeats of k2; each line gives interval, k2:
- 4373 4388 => 0.28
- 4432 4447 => 0.42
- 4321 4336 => 0.24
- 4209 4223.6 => 0.16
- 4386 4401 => 0.29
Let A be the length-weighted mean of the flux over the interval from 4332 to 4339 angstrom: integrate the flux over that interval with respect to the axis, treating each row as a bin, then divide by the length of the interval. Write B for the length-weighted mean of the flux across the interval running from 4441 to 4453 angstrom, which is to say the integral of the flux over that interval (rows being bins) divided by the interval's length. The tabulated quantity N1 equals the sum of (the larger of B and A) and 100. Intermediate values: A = 6.3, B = 5.9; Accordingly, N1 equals 106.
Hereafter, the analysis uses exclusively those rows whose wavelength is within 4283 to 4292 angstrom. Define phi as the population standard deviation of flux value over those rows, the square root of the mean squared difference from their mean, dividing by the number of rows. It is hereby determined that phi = 0.9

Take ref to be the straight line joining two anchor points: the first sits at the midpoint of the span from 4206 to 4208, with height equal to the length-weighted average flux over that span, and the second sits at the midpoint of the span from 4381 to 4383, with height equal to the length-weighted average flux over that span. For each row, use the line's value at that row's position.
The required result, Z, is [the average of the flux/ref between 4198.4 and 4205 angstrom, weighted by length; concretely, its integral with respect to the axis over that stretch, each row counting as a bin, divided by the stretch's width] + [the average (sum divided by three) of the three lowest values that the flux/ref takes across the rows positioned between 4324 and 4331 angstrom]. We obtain 1.8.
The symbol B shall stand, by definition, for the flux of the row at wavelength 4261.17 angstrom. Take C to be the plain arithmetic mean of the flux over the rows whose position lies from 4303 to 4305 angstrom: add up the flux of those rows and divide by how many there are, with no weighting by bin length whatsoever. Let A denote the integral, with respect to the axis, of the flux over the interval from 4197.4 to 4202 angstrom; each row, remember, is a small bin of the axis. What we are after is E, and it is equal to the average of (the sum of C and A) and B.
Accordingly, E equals 34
